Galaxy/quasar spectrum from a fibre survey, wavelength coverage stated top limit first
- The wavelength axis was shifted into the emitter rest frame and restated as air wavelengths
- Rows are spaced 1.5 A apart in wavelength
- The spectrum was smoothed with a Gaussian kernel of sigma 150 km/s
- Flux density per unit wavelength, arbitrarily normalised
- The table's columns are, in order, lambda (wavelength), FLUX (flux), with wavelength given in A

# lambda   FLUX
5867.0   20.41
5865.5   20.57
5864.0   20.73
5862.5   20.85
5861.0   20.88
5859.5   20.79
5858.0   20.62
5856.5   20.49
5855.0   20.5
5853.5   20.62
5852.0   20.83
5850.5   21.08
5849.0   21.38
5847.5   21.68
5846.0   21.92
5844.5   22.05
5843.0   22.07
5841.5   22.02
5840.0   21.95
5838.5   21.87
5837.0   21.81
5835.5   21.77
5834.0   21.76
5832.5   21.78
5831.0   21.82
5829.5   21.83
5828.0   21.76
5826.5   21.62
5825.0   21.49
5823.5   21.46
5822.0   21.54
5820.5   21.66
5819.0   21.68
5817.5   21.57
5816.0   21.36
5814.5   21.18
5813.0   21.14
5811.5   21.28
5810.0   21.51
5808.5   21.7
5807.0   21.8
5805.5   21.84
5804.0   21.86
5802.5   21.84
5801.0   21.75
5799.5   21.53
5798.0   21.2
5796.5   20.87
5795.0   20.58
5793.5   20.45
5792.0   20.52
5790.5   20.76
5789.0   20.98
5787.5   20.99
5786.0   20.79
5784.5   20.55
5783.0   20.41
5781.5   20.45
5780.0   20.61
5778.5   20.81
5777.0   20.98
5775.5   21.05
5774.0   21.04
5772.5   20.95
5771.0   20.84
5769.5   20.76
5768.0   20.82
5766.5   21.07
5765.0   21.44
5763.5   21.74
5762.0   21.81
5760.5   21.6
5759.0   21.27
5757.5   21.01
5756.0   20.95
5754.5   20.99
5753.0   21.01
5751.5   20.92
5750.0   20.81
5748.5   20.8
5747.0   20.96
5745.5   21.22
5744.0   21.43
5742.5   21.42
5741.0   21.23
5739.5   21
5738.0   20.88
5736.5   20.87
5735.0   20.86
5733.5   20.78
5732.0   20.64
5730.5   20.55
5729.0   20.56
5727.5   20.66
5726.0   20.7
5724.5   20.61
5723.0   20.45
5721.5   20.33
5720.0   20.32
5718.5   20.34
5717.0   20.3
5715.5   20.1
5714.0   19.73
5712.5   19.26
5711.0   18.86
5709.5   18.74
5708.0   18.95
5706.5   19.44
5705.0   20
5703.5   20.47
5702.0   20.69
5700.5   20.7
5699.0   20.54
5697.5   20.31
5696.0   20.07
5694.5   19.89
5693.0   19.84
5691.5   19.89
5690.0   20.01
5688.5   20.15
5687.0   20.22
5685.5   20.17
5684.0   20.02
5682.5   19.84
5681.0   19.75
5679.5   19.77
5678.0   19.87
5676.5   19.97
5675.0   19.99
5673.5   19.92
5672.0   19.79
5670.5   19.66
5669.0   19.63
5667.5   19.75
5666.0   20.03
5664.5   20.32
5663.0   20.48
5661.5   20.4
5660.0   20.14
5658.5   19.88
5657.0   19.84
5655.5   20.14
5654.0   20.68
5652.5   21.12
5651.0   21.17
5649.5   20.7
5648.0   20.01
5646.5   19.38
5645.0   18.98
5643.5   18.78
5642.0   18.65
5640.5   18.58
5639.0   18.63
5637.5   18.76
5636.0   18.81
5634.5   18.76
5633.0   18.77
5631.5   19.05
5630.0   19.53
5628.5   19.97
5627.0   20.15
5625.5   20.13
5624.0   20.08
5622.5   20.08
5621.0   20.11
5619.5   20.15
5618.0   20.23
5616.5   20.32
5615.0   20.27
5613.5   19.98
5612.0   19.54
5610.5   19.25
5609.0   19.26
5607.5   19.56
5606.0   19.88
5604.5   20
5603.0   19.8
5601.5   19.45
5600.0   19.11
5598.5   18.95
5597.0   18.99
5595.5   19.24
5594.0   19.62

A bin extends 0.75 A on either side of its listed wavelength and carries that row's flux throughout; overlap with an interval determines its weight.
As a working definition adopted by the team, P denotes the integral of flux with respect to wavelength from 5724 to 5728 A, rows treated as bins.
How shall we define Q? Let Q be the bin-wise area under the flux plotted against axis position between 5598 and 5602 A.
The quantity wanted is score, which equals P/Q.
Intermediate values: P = 83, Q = 77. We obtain 1.08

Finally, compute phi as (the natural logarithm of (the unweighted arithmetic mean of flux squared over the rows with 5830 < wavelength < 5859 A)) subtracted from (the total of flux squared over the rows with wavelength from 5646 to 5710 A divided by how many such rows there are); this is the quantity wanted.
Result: 396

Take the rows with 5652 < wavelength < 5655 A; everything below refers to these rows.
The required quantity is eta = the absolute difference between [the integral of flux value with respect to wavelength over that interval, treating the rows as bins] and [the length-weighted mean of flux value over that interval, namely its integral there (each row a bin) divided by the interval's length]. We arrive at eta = 41.6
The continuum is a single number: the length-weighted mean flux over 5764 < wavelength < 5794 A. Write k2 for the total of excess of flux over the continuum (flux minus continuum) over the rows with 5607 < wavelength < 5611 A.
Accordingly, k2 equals -4.4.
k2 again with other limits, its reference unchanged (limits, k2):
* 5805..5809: 2.9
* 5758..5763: 2.2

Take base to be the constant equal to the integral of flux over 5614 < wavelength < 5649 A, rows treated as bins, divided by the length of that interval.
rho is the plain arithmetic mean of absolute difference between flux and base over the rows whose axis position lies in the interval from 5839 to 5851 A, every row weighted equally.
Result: 2.3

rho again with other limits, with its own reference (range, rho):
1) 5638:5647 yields 0.7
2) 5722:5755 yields 1.4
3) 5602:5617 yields 0.4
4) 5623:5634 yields 0.5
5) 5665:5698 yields 0.4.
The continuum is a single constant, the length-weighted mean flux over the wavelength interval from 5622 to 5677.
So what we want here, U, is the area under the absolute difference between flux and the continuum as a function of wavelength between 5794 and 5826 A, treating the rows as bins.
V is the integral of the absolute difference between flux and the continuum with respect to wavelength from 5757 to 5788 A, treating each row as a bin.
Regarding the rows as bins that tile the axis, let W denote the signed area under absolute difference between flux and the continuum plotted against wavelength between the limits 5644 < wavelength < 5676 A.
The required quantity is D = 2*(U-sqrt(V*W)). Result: 61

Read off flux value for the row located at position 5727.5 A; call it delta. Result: 20.66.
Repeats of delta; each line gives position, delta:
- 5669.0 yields 19.63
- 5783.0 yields 20.41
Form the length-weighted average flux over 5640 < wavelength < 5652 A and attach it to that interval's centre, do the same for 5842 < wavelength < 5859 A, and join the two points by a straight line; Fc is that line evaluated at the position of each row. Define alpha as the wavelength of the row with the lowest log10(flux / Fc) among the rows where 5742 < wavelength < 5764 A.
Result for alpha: 5750.0 A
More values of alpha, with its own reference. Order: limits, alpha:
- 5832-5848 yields 5847.5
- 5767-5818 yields 5793.5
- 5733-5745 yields 5733.5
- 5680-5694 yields 5693.0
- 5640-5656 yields 5640.5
